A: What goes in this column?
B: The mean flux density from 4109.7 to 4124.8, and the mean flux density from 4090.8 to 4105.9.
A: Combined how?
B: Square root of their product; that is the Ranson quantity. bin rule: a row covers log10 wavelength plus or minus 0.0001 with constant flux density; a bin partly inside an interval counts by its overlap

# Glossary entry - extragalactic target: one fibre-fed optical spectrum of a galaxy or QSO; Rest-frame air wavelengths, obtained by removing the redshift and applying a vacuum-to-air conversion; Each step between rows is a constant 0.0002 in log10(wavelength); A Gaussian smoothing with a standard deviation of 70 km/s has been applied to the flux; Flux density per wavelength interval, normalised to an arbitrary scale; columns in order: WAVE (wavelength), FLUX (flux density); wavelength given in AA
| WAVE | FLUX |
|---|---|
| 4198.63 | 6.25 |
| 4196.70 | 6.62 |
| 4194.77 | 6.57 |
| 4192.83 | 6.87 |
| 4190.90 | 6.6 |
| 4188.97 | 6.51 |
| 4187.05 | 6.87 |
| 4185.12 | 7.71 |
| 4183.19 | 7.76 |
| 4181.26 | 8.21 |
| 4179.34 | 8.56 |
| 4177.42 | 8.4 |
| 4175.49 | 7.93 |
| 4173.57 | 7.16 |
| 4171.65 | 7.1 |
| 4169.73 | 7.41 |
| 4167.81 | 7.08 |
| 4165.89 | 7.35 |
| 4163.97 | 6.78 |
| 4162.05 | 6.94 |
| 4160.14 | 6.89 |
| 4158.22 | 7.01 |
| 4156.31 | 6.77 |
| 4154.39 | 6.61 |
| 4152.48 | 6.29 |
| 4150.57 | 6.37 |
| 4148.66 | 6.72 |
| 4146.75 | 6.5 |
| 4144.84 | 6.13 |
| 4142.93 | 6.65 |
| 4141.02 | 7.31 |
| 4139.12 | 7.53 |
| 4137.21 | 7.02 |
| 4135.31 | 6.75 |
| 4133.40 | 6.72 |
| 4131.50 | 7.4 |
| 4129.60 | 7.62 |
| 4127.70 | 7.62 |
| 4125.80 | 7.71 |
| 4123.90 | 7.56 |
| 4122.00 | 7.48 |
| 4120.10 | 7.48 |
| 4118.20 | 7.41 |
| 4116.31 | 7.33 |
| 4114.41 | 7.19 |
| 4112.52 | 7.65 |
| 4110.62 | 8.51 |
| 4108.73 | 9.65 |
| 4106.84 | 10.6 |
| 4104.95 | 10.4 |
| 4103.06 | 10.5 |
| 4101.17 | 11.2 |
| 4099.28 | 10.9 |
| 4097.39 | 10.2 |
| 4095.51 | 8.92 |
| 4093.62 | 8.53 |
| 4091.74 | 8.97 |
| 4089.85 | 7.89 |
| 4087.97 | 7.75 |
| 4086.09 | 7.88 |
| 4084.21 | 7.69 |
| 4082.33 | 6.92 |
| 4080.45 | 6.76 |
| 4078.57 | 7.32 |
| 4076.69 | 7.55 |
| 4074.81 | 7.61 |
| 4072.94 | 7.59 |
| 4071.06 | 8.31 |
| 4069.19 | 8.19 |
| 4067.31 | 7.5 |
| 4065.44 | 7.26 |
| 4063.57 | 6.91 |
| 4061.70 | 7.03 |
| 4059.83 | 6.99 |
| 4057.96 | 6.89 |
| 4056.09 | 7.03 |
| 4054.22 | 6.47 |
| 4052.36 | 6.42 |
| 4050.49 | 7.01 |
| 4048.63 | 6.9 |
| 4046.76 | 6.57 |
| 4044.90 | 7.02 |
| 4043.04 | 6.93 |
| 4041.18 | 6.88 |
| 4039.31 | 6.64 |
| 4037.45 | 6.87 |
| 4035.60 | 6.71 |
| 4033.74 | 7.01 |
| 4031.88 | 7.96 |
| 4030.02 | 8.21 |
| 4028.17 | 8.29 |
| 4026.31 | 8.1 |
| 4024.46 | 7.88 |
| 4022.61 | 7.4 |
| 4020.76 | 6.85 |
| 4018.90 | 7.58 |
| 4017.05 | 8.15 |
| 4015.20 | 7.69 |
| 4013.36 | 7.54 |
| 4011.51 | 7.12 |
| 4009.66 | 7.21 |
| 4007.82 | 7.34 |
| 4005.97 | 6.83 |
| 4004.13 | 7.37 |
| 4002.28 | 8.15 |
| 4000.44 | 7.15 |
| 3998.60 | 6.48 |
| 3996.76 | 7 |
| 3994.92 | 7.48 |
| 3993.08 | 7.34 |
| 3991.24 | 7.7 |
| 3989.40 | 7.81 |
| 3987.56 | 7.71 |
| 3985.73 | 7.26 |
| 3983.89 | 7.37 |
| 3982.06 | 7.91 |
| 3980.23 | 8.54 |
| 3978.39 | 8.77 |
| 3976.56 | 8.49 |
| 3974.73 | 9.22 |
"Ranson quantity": 8.68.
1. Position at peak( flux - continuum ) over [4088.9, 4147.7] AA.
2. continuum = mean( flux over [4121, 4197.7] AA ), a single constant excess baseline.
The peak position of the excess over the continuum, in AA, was 4101.17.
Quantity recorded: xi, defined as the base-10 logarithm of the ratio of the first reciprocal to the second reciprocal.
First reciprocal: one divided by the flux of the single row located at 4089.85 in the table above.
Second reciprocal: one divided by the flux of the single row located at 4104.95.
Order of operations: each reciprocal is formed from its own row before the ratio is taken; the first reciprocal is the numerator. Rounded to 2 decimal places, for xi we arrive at 0.12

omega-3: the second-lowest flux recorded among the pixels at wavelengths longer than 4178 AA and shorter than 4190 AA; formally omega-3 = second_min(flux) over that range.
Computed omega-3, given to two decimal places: 6.87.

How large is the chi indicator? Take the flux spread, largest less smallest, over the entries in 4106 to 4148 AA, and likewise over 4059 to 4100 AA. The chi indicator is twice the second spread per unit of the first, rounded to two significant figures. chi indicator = 1.9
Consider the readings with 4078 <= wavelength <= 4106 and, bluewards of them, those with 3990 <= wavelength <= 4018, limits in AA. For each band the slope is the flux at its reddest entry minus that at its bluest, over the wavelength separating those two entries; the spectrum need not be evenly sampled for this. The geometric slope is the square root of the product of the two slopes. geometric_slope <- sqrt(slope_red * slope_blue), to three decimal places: 0.045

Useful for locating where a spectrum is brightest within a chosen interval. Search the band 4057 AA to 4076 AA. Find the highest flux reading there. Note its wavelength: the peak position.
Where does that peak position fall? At 4071.06 AA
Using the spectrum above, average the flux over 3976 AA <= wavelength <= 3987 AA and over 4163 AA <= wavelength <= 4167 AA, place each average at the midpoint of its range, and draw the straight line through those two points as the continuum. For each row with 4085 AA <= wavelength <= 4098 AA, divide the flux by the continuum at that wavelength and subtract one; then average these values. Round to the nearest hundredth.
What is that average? 0.15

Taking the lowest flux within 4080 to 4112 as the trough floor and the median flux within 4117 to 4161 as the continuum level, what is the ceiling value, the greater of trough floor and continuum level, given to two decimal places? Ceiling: 7.01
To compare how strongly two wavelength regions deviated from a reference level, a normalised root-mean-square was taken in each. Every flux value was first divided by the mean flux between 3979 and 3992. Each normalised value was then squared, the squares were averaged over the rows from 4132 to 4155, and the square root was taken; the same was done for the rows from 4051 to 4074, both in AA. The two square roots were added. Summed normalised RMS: 1.80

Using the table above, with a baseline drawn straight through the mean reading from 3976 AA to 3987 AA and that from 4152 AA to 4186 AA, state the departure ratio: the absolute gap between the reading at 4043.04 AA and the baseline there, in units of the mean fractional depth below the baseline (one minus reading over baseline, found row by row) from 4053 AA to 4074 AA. 15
